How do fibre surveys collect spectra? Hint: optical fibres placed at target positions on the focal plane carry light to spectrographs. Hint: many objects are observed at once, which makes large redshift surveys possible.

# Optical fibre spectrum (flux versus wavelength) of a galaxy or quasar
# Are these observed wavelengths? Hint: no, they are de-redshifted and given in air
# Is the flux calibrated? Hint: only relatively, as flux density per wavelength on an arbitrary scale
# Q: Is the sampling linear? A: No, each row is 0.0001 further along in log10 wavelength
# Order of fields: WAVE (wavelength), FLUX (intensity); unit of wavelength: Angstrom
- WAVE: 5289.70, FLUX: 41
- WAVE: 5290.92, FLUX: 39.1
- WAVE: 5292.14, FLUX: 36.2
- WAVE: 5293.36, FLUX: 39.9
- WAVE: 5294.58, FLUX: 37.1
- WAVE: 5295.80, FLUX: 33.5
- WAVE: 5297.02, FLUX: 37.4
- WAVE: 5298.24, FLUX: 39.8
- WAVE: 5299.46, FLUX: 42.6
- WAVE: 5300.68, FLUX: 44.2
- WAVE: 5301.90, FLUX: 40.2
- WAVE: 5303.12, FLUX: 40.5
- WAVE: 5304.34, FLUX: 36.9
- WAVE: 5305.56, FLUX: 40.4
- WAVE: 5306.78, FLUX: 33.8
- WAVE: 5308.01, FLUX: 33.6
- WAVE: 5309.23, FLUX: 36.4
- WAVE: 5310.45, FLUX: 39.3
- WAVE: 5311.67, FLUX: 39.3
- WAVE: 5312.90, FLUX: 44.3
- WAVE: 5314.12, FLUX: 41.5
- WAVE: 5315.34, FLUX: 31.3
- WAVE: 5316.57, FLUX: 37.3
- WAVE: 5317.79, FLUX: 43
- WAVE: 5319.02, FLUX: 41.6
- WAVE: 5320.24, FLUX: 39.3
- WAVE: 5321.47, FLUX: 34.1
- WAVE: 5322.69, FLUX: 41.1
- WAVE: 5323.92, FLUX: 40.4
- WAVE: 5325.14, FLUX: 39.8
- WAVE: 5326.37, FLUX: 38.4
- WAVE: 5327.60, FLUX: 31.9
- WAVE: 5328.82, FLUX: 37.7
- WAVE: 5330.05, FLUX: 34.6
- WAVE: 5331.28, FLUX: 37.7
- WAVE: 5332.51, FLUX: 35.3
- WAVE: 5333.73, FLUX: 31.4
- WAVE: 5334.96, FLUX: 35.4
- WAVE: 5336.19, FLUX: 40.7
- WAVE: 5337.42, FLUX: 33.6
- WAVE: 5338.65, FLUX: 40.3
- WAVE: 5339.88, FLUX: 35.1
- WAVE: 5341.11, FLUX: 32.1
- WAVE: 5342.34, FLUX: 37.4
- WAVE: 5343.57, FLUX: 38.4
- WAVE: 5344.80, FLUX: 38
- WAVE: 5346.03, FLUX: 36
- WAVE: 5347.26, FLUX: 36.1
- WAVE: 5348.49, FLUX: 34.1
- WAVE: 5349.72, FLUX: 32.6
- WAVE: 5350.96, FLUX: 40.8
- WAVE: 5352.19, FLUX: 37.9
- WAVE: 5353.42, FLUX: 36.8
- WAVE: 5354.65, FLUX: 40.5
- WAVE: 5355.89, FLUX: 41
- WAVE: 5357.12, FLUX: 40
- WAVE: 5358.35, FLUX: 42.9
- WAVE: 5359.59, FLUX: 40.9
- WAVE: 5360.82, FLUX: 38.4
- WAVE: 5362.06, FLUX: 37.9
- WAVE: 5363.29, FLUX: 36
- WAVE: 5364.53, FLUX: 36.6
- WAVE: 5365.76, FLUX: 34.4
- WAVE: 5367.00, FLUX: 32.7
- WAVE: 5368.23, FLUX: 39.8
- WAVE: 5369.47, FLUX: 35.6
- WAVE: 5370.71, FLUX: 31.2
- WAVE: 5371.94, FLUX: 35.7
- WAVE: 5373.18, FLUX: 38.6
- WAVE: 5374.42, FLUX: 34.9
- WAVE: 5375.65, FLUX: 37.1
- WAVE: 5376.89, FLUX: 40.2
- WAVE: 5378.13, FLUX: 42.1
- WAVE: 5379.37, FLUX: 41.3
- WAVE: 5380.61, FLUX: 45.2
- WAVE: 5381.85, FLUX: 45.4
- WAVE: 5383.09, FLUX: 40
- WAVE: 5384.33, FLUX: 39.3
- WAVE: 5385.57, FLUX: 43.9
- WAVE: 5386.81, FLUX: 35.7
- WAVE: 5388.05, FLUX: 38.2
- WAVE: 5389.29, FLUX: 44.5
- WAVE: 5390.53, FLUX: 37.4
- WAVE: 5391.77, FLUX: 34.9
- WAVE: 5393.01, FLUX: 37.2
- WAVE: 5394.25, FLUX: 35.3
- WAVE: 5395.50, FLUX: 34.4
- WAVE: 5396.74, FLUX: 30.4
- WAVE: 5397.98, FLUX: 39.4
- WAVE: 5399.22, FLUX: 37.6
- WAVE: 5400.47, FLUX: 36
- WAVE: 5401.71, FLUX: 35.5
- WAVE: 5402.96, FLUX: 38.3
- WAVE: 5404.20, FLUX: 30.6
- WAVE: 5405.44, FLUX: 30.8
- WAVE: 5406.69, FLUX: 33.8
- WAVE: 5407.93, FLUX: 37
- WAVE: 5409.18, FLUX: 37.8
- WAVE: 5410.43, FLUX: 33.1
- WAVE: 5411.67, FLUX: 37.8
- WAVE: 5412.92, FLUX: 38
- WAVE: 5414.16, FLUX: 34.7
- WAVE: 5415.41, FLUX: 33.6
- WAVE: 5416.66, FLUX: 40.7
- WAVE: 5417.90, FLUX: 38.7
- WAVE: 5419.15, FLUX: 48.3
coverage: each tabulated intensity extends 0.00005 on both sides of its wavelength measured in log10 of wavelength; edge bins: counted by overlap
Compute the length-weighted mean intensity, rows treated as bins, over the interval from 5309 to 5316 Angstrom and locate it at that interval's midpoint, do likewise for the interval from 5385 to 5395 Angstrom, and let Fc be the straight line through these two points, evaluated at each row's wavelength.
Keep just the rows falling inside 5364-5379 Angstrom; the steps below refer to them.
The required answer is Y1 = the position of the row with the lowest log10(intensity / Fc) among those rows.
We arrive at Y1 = 5370.71 Angstrom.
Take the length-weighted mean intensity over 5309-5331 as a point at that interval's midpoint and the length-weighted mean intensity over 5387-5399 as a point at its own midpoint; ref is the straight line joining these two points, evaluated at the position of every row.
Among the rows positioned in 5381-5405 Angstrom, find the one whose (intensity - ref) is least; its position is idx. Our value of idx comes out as 5396.74 Angstrom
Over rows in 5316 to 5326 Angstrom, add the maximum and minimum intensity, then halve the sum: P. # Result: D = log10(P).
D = 1.59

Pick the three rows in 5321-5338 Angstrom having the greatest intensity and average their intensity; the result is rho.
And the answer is 40.7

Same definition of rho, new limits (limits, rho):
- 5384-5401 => 42.6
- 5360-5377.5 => 39.5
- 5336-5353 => 40.6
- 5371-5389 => 44.8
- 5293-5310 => 42.4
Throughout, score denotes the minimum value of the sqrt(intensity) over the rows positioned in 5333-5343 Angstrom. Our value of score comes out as 5.60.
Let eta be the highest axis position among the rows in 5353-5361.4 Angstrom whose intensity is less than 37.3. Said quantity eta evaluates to 5353.42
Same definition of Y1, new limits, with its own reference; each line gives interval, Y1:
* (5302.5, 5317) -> 5315.34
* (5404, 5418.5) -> 5404.20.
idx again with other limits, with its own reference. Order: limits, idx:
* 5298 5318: 5315.34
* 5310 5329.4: 5315.34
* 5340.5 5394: 5370.71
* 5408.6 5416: 5410.43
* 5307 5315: 5308.01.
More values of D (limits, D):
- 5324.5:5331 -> 1.55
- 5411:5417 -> 1.57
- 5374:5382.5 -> 1.60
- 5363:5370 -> 1.56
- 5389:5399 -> 1.57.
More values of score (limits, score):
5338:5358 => 5.67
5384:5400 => 5.51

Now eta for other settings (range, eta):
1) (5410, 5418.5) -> 5415.41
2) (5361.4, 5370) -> 5369.47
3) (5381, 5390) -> 5386.81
